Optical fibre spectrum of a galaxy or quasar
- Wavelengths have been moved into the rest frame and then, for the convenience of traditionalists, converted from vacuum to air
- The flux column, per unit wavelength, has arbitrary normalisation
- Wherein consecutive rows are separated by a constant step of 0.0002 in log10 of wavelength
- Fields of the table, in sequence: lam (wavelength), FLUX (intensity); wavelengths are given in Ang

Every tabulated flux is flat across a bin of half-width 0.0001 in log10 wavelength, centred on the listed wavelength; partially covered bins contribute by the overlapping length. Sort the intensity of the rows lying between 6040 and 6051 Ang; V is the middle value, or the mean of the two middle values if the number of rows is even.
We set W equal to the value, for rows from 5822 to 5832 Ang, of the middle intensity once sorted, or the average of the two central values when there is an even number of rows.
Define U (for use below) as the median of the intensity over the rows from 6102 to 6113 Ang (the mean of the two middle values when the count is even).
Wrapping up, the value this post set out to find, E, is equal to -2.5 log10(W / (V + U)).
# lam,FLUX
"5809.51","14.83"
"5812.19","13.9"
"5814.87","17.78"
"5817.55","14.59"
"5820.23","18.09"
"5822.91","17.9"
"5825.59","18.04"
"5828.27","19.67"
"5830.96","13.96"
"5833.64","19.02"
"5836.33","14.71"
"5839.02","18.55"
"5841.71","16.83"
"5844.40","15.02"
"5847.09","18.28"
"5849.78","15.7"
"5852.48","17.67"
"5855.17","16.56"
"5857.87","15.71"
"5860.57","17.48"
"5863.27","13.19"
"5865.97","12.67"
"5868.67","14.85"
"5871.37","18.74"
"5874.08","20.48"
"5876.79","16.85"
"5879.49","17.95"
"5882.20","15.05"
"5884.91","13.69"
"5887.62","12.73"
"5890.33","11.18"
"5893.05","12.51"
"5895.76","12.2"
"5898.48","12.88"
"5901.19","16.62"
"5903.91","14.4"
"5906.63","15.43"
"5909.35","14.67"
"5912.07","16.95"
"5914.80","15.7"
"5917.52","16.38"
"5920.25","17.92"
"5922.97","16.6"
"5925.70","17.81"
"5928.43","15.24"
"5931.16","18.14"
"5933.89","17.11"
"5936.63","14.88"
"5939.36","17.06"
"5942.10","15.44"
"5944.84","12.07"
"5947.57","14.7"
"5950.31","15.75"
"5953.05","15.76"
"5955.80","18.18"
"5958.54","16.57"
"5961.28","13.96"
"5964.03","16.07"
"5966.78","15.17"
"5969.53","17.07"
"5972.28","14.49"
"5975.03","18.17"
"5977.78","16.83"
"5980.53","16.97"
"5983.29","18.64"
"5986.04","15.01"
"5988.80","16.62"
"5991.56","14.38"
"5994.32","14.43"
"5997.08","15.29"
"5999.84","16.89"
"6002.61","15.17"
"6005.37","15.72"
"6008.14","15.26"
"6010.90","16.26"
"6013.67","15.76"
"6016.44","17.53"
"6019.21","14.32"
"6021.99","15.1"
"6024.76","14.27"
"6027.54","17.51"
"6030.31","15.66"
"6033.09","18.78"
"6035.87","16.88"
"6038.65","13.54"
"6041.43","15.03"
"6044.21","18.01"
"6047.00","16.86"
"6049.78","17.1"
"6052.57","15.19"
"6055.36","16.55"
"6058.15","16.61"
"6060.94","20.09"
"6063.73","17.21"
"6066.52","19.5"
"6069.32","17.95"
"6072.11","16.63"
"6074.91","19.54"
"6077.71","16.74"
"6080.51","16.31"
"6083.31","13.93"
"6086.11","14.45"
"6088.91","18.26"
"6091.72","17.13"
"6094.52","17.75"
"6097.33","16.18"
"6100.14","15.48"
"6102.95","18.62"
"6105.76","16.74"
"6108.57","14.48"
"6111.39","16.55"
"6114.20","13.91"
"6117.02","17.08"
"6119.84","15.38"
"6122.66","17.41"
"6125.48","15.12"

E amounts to 0.68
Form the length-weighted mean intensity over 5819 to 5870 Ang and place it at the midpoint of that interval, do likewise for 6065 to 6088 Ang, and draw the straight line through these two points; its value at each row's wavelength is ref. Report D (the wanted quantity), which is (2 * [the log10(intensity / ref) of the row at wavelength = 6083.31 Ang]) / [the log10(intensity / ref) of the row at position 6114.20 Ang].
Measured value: 2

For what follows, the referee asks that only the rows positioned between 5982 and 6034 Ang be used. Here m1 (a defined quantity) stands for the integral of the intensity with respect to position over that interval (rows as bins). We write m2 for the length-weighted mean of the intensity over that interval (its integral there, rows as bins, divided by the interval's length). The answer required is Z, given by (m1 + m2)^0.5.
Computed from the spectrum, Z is 29.0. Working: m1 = 827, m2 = 15.9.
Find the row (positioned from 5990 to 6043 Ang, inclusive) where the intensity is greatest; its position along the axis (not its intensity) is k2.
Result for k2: 6033.09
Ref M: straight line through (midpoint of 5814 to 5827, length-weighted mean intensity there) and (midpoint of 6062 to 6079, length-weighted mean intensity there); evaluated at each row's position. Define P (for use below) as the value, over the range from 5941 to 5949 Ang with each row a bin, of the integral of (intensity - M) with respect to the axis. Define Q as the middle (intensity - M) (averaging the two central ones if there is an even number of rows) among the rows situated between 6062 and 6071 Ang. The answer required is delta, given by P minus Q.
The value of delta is -29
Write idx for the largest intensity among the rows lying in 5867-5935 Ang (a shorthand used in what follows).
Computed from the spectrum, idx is 20.48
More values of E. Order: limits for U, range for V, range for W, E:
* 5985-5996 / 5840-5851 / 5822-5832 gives 0.59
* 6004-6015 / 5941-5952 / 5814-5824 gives 0.59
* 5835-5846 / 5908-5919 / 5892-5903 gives 1.00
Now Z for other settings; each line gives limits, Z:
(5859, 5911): 28.1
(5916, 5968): 29.2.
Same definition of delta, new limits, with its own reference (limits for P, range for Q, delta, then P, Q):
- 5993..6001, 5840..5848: -18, -18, -0.5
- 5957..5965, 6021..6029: -14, -17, -2.7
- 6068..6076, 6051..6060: 1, 0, -1.4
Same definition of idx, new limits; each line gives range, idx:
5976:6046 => 18.78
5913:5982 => 18.18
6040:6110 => 20.09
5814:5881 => 20.48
